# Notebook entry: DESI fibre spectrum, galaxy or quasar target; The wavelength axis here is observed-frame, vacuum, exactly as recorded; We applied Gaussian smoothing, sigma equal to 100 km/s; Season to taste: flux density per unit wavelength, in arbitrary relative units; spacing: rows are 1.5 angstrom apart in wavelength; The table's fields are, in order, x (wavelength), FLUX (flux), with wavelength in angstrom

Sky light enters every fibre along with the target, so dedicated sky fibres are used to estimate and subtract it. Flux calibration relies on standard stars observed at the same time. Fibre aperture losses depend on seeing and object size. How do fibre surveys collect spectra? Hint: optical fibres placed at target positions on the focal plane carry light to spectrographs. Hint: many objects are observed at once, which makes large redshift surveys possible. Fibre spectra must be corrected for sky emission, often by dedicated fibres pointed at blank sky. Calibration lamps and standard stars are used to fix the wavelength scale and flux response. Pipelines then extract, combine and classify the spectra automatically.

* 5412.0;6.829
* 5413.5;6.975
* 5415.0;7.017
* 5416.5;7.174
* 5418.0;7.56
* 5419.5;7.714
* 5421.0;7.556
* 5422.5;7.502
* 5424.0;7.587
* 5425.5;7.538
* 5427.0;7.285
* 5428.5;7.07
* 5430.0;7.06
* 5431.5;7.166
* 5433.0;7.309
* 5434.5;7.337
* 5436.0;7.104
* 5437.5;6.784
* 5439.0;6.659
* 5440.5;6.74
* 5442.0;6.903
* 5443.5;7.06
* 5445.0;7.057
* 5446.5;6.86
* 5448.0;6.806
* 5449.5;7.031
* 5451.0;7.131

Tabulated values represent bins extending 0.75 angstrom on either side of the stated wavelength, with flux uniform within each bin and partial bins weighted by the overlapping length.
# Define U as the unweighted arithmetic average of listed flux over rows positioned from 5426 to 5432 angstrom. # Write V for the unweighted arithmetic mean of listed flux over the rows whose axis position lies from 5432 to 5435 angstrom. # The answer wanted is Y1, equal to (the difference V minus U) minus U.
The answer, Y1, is -7.0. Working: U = 7.1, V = 7.3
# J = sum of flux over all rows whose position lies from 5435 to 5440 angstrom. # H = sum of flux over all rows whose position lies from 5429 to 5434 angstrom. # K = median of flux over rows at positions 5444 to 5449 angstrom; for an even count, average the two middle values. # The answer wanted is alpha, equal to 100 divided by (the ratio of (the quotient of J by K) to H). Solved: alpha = 719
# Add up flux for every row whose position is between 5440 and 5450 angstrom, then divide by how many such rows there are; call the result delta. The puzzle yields 6.92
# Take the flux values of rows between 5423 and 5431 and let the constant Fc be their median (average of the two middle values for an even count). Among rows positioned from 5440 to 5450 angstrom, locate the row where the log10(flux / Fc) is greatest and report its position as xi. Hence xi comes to 5443.5 angstrom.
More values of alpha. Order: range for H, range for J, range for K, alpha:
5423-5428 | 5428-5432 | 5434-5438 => 748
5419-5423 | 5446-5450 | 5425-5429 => 802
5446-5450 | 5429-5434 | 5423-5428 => 724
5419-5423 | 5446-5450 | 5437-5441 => 742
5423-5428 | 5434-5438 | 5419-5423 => 798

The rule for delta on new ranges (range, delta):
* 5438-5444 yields 6.84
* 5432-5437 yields 7.25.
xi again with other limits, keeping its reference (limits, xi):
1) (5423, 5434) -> 5424.0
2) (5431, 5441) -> 5434.5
